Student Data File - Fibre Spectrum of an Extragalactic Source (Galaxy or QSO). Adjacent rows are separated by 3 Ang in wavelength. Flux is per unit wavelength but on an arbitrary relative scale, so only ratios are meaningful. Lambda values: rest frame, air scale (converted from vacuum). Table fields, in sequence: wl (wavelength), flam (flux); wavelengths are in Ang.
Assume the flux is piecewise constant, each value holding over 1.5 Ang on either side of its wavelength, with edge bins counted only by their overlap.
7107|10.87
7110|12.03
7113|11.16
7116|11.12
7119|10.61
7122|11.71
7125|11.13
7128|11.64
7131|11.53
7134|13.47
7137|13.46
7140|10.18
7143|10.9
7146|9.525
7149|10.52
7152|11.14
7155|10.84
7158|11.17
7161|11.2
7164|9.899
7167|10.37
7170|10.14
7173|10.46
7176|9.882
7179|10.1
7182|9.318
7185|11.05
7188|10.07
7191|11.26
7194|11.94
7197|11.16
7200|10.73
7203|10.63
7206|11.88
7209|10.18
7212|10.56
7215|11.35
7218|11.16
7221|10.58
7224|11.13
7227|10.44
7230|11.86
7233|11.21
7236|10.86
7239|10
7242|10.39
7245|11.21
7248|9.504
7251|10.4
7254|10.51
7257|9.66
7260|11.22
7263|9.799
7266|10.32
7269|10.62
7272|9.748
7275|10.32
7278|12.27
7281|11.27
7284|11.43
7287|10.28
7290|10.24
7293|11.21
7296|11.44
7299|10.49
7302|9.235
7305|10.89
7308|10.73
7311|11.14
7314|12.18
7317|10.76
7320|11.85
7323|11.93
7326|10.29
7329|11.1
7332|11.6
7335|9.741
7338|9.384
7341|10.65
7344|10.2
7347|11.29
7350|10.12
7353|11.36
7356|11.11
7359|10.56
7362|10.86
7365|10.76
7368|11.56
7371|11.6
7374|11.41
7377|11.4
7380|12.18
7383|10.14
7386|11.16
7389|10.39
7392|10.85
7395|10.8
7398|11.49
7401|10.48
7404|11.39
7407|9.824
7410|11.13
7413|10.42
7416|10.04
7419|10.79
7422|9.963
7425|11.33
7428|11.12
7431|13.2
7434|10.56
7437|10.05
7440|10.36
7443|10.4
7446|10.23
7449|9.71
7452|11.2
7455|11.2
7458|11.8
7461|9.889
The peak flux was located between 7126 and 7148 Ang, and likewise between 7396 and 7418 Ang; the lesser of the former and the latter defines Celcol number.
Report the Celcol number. 11.49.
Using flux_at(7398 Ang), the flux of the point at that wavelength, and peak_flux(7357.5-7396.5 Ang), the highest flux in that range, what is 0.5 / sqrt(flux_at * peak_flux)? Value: 0.042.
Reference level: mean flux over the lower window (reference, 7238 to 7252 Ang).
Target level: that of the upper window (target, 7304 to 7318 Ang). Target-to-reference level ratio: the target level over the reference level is 1.08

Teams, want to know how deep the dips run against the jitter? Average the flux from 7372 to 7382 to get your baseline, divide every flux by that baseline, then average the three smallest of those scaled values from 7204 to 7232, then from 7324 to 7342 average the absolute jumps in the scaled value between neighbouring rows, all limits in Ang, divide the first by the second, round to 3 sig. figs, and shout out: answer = 10.8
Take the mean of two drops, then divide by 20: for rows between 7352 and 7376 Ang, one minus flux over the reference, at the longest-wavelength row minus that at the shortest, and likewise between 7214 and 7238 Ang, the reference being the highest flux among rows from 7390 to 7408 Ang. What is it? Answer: 0.0010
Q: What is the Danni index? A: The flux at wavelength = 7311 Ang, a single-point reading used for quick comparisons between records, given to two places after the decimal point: 11.14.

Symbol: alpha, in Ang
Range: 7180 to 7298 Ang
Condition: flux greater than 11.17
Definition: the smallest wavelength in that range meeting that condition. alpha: 7191 Ang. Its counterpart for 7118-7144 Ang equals 7122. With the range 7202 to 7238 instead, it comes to 7206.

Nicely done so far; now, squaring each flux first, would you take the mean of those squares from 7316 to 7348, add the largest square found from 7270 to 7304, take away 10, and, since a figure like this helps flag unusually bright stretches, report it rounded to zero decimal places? 258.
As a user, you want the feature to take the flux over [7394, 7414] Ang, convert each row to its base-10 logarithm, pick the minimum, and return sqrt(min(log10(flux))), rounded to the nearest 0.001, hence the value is 0.996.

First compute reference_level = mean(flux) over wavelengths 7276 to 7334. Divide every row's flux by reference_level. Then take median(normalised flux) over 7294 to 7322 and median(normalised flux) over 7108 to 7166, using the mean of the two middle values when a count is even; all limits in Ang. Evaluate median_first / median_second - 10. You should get -9.02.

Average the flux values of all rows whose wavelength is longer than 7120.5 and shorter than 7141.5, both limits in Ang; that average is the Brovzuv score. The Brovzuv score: 11.9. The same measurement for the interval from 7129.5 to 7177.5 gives 10.9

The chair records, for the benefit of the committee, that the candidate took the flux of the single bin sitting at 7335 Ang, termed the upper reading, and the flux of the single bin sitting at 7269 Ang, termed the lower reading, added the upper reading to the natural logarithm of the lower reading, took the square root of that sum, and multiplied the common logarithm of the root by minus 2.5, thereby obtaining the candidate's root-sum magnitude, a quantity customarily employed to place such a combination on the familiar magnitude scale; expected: -1.35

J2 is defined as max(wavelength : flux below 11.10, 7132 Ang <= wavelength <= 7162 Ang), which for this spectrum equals 7155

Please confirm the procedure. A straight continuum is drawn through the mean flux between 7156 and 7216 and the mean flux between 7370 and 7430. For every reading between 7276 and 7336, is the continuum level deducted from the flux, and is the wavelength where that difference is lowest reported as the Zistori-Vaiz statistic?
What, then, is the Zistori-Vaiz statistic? 7302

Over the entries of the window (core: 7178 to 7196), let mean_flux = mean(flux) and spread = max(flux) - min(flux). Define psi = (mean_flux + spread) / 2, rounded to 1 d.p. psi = 6.6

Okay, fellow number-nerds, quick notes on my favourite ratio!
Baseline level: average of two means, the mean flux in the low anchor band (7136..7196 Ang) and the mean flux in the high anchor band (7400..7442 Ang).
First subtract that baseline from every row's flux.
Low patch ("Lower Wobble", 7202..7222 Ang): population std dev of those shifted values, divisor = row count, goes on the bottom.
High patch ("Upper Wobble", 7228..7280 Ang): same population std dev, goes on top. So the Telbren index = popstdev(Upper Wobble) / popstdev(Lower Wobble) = 1.39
